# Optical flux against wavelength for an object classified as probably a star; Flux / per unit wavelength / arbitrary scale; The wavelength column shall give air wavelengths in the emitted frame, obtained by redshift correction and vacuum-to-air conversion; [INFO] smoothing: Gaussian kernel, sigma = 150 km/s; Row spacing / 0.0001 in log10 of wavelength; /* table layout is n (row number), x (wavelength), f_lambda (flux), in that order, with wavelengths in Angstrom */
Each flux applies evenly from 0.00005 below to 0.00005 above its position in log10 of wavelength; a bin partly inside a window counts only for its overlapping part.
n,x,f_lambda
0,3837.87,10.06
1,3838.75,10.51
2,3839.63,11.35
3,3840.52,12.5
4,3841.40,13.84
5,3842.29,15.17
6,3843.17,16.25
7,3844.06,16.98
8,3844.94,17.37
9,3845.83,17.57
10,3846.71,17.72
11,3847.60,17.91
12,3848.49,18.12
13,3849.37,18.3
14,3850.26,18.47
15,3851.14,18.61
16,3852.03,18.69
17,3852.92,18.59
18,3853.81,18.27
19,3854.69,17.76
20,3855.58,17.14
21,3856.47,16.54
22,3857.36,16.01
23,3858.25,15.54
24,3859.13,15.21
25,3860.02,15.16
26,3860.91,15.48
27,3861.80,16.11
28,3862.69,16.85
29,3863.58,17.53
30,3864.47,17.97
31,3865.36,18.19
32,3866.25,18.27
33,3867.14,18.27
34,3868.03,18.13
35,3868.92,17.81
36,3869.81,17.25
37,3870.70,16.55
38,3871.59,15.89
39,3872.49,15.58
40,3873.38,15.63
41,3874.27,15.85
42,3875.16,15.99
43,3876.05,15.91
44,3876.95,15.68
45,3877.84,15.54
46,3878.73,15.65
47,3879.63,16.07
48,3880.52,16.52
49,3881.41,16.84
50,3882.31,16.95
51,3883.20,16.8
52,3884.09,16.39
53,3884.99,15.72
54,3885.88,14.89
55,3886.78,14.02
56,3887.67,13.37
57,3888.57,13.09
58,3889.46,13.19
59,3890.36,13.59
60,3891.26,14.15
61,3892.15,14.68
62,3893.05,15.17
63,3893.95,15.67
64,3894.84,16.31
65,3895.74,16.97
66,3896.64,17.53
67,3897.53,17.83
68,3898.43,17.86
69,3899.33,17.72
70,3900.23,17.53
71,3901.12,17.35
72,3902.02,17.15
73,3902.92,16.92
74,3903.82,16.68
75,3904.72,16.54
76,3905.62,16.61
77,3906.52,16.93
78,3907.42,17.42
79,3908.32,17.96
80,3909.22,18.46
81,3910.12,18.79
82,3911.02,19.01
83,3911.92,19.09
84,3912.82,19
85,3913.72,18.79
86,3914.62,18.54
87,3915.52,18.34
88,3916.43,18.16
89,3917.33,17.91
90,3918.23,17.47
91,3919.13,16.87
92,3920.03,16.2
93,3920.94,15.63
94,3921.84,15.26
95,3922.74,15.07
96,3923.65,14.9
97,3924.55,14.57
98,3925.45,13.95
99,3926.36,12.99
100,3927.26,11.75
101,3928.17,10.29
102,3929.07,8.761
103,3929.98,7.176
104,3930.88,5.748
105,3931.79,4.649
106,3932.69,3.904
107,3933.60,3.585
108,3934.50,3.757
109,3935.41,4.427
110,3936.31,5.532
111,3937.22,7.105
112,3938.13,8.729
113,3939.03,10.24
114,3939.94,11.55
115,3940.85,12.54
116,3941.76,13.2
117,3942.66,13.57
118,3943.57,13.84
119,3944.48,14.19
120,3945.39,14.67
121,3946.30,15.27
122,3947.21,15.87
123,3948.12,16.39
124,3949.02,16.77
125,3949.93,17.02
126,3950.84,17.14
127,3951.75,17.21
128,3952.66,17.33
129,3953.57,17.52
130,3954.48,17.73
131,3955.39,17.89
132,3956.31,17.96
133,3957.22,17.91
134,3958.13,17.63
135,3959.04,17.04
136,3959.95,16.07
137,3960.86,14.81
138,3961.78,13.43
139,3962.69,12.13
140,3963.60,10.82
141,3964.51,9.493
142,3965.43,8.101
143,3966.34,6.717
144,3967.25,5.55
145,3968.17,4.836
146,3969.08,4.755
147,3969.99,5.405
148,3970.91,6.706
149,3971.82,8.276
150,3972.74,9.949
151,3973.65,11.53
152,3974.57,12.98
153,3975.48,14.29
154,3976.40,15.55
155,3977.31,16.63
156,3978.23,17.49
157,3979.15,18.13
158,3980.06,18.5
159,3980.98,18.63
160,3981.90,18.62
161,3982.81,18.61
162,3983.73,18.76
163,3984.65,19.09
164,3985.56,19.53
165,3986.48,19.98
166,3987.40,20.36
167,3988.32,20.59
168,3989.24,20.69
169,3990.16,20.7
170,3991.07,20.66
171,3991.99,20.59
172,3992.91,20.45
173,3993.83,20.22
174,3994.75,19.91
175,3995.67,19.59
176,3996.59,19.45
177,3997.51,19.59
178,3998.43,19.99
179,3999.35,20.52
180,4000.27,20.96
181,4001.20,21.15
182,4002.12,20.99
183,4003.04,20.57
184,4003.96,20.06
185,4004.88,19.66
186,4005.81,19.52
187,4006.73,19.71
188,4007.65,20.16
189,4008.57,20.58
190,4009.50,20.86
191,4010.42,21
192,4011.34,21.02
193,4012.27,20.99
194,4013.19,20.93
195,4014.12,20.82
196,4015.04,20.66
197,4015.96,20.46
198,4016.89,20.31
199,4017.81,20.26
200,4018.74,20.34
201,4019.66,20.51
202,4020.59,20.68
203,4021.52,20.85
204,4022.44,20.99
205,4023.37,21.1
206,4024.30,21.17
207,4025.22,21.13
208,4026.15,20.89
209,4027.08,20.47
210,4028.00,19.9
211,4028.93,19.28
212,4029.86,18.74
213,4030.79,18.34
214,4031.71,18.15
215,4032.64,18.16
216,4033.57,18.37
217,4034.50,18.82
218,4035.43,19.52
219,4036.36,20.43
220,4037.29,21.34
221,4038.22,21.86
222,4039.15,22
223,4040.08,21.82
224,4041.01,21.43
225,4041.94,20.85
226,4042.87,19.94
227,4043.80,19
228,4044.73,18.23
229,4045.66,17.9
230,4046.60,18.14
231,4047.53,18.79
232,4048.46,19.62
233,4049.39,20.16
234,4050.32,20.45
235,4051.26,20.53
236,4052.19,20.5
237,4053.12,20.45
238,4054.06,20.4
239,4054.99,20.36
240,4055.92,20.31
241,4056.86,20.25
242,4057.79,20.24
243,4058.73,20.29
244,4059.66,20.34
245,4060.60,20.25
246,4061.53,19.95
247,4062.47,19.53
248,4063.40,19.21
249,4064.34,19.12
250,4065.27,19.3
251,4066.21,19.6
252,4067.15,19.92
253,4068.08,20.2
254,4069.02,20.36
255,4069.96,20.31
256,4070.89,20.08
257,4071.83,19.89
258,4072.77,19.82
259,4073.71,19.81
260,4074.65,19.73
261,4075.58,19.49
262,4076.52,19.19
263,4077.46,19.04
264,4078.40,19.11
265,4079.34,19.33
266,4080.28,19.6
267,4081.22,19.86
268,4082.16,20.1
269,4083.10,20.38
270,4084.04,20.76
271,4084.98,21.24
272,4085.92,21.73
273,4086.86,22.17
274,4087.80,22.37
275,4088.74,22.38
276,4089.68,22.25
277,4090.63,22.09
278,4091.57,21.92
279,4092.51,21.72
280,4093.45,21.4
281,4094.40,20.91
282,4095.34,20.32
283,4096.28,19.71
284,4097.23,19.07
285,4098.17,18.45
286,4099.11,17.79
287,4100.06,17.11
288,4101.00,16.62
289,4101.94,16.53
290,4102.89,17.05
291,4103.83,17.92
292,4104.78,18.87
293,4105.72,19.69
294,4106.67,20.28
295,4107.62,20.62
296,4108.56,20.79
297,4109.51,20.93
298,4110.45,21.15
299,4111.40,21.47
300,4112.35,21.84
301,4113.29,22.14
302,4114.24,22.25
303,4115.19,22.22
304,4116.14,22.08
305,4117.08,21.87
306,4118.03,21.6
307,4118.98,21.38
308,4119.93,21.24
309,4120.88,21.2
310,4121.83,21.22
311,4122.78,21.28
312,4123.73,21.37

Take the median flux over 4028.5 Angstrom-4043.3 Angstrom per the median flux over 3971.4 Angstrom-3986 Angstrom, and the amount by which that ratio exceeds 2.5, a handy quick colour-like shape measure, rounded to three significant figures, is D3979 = -1.39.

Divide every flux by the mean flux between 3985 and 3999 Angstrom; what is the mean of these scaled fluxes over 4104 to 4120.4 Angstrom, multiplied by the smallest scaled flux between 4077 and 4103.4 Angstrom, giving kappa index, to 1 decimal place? 0.9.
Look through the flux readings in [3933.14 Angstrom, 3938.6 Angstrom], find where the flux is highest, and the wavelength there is 3938.13 Angstrom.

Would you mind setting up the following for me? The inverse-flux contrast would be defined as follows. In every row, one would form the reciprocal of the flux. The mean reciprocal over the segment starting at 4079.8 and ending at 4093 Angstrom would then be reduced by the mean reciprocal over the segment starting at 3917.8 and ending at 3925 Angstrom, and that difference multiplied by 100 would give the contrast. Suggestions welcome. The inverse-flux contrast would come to -1.7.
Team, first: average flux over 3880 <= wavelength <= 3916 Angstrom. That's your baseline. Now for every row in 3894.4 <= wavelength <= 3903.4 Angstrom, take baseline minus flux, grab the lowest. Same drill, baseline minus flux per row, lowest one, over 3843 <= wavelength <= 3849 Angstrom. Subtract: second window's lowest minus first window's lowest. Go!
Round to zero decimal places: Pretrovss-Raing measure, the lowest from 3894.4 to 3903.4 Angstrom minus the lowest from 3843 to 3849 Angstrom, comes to 0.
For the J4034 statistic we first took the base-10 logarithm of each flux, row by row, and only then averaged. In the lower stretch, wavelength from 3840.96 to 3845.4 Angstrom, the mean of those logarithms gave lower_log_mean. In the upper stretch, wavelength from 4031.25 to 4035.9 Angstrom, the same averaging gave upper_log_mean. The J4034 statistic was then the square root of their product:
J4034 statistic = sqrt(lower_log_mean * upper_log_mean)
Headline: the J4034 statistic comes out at 1.23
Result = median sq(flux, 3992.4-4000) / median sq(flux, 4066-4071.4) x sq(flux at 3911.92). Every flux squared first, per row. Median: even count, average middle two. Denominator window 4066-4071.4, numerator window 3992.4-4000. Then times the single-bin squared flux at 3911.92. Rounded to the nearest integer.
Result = 358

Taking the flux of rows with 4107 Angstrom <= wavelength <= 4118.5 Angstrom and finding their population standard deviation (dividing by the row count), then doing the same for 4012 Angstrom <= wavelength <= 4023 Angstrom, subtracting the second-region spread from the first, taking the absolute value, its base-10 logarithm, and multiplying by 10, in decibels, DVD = -5.2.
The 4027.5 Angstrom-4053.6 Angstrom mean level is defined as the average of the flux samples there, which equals 20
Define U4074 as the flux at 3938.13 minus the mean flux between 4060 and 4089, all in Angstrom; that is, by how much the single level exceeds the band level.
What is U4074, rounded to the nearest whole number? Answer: -11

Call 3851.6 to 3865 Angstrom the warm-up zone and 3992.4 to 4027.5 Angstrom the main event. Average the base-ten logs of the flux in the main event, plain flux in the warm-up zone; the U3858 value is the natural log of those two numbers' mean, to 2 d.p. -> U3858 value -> 2.21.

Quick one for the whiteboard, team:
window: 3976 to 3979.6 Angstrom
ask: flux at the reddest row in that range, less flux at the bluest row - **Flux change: 2.6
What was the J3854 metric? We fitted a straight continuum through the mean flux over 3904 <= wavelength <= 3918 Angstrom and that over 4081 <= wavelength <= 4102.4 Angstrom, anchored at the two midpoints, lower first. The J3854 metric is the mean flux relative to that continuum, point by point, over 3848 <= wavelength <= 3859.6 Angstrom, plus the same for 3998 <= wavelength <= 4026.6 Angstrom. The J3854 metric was 2.07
